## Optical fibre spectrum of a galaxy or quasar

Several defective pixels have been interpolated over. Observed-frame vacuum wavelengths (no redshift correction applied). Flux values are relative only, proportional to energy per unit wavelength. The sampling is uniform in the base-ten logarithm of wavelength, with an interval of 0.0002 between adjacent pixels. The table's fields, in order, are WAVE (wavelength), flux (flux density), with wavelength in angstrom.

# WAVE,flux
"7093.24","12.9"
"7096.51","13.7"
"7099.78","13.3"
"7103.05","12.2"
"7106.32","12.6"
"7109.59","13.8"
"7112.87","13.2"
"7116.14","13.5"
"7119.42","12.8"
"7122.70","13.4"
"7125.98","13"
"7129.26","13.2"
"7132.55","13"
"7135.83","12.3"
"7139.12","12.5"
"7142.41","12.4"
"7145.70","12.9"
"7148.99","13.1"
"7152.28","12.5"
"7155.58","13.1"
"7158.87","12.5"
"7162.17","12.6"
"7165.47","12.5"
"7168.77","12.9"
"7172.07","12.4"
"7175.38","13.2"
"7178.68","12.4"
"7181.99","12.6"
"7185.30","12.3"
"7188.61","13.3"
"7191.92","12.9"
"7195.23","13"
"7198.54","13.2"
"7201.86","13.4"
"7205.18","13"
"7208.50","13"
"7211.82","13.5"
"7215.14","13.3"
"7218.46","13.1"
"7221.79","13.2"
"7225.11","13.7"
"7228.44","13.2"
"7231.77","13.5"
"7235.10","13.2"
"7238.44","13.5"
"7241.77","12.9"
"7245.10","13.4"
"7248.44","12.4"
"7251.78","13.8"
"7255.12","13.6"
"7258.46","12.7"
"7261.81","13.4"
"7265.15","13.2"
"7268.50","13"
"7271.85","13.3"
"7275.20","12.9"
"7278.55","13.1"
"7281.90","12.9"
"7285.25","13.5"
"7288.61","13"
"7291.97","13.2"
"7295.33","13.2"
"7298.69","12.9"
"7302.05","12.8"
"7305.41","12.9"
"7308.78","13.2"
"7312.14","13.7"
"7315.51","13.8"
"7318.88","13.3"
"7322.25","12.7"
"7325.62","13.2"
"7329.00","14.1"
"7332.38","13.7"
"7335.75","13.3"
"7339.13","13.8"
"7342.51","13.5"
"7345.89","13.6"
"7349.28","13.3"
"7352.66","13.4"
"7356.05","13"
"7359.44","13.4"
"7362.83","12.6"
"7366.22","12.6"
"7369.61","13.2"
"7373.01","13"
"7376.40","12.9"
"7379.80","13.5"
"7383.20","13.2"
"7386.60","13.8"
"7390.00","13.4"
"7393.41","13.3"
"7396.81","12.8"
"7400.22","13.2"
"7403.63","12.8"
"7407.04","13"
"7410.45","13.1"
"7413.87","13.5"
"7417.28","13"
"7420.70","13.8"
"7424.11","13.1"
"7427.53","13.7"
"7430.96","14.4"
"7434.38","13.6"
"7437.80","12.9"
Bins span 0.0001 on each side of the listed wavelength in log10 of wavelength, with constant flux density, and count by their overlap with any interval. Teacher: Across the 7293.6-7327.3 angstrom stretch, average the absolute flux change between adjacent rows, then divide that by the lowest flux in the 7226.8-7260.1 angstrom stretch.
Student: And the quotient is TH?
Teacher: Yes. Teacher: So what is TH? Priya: 0.027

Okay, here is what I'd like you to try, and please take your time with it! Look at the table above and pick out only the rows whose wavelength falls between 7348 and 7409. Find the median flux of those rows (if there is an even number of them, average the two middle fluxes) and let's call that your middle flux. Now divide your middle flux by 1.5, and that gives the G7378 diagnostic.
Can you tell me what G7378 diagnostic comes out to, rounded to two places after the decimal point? 8.80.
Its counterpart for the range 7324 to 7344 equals 9.07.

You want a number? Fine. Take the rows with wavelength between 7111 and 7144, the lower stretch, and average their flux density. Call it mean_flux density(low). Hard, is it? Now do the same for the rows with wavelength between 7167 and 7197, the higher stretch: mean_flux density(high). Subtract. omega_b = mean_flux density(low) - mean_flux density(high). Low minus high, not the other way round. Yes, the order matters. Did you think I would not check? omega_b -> 0.15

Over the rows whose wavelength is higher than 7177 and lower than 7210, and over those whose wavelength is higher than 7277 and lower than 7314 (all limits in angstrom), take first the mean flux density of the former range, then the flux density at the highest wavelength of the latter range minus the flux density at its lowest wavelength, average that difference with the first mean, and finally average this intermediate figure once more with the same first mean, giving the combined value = 9.83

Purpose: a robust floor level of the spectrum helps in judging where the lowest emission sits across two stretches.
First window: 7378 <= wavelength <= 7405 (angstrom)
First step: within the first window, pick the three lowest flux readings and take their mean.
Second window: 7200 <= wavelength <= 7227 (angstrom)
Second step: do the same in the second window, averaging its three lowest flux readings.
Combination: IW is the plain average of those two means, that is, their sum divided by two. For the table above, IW 13.0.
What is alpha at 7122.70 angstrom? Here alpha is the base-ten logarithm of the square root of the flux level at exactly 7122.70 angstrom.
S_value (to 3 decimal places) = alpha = 0.564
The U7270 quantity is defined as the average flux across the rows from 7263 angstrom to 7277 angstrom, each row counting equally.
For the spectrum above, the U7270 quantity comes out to 13.1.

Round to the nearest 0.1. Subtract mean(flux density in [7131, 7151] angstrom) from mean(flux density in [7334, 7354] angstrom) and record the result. 0.8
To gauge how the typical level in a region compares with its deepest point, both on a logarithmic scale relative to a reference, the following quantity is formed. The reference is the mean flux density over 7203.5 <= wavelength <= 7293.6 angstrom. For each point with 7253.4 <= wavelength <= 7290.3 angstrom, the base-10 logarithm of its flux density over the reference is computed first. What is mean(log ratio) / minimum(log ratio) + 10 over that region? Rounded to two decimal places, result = 10.12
